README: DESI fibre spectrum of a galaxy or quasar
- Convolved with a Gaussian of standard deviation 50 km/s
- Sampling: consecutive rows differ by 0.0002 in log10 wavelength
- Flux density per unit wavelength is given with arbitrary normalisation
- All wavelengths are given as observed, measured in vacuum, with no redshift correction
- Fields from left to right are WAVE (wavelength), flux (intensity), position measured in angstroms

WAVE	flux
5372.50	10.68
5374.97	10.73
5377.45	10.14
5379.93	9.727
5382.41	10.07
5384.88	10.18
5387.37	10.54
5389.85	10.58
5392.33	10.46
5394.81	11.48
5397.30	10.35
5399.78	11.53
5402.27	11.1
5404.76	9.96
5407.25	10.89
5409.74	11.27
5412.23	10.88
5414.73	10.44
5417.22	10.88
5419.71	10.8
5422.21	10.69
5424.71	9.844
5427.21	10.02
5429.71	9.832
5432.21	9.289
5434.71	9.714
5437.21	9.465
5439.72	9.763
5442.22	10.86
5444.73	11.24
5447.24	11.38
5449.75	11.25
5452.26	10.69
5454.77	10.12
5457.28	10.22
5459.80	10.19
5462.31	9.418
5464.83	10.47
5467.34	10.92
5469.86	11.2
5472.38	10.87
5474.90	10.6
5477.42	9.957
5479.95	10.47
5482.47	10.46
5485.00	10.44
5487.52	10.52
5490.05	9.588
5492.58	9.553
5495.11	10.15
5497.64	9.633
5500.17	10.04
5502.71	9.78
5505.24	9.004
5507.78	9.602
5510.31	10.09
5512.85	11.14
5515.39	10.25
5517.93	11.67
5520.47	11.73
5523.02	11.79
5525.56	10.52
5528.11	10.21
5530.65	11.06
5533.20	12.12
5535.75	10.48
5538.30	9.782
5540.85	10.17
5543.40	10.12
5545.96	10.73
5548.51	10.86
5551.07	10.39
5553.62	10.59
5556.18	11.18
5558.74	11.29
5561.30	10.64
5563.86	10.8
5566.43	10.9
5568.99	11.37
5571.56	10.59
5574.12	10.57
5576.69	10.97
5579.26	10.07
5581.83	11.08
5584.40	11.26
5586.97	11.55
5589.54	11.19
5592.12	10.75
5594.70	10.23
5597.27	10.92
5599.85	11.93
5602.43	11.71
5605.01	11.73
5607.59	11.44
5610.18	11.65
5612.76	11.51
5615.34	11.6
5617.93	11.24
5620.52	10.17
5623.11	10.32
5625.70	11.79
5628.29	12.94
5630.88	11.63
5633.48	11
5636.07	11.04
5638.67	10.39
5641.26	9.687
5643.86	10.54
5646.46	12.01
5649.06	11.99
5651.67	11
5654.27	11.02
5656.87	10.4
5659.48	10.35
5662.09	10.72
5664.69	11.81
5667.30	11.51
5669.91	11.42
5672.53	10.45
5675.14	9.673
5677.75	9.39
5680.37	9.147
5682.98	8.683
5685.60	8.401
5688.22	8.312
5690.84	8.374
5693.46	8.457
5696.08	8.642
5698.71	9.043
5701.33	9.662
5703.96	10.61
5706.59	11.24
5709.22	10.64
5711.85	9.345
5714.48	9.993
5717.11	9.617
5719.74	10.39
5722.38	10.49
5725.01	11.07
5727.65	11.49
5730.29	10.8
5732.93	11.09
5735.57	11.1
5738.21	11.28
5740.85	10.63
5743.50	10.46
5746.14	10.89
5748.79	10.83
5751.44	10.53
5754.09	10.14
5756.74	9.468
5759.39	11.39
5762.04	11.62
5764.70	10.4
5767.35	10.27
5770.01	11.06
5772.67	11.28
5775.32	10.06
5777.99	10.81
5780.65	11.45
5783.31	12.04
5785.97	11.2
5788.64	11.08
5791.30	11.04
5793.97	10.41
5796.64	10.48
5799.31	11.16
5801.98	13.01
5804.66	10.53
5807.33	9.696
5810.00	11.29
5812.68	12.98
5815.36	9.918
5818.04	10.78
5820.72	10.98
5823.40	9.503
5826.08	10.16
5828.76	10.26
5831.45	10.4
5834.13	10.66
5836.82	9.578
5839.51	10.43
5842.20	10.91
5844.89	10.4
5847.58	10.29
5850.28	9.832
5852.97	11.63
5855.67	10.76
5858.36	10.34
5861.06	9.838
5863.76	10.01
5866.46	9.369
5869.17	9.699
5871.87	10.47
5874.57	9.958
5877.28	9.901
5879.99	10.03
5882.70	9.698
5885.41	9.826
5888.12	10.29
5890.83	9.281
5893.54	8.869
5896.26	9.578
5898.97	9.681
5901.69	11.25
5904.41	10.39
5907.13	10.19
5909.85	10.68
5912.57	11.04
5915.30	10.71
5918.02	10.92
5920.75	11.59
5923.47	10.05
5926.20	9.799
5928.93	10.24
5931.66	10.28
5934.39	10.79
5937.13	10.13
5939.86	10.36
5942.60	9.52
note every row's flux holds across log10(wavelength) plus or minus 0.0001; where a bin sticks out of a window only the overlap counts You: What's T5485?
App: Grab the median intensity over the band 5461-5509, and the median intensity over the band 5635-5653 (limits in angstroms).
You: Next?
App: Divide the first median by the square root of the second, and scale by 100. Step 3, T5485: 306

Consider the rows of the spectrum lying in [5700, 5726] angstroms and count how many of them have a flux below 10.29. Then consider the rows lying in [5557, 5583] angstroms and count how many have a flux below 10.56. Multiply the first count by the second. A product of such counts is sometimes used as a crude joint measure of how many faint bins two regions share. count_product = 4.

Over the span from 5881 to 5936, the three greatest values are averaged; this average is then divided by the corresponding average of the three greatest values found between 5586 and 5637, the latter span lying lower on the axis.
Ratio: 0.92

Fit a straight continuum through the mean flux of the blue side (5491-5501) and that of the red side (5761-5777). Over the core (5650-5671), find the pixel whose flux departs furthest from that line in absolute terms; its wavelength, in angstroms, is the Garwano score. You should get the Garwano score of 5664.69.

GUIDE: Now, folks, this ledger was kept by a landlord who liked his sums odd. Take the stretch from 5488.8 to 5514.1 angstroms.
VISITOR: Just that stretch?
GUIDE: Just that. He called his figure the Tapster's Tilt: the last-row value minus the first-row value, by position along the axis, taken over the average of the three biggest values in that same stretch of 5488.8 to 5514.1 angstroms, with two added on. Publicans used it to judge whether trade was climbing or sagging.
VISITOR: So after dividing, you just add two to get 2.15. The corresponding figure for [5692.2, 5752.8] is 2.18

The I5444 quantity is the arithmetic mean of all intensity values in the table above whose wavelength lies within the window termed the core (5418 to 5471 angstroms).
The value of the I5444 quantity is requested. 10.4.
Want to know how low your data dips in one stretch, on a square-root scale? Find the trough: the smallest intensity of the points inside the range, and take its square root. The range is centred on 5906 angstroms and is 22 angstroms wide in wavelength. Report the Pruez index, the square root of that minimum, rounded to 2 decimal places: 3.09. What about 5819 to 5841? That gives 3.08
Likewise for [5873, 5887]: 3.11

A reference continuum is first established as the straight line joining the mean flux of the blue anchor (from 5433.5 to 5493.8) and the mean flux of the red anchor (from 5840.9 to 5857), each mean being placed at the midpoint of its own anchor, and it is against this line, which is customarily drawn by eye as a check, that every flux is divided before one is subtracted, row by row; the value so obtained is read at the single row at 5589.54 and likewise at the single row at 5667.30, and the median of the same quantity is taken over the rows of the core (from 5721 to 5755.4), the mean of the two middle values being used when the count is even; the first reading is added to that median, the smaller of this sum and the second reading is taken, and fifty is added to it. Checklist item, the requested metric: 50.1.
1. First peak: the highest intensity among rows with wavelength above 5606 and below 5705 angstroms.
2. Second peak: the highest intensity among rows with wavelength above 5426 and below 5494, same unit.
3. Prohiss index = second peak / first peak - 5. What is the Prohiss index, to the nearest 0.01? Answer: -4.12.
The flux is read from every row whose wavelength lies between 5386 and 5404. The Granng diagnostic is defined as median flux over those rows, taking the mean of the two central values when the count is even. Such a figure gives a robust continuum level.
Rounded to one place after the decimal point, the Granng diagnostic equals 10.6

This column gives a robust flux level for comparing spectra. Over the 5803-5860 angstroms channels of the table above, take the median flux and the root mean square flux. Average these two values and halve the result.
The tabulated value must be 5.2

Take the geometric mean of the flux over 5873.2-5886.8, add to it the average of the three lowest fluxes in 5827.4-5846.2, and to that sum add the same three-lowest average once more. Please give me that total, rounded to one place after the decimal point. 30.0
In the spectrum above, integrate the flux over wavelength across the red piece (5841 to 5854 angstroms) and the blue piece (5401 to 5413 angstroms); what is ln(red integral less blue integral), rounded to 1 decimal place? 2.1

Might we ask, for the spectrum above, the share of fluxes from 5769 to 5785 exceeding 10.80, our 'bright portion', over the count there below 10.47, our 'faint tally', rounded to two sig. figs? 0.83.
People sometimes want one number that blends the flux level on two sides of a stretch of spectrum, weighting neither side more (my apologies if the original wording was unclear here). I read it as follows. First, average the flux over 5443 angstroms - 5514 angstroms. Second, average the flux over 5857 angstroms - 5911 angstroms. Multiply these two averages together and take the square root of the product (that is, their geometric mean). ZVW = 10.14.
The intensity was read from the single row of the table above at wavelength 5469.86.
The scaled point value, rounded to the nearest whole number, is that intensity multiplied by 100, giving 1120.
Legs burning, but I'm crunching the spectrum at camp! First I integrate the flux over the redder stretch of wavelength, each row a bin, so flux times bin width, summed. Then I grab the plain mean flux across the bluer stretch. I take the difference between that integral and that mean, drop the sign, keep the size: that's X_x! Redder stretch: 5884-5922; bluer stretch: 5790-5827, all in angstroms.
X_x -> 381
